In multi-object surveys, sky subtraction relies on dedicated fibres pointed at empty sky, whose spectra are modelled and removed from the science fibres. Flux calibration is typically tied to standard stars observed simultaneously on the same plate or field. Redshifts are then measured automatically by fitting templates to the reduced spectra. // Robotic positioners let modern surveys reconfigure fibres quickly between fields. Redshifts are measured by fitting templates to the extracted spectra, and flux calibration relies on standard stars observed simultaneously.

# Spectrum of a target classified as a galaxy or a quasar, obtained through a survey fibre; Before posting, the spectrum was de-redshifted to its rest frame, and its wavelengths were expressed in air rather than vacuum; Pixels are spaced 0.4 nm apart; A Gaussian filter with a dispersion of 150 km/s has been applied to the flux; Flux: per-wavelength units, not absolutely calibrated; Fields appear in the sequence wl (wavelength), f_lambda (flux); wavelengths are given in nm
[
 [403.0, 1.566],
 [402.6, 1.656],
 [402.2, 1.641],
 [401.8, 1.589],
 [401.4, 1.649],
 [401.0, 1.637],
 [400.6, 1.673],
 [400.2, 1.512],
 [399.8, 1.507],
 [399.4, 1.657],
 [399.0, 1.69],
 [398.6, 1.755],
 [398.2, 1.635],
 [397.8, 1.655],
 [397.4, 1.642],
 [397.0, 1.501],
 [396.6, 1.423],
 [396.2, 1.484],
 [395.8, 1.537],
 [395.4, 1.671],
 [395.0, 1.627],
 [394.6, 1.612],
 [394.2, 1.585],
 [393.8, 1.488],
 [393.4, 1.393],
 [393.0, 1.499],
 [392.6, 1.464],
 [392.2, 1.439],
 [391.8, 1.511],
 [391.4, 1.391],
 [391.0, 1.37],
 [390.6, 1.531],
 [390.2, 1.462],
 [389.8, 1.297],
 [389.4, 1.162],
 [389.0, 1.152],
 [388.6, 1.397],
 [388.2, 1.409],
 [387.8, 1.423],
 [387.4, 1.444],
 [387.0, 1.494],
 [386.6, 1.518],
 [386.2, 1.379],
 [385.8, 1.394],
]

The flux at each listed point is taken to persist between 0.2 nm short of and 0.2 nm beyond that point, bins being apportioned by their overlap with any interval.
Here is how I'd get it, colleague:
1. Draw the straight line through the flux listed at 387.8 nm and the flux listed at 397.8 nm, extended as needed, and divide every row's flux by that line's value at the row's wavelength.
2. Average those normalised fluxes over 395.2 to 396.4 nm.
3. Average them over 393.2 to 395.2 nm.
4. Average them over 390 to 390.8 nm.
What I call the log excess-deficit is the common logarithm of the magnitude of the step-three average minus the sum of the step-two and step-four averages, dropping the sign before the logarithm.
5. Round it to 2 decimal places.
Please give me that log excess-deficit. 0.00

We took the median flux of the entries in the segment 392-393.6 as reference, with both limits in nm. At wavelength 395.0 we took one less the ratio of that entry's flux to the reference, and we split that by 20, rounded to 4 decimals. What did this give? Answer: -0.0060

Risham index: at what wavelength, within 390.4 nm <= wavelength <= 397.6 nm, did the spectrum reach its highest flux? 395.4 nm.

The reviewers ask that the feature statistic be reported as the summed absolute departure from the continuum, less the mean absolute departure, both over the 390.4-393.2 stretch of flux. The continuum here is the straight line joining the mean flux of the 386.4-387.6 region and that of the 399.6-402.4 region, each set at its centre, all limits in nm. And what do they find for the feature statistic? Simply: 0.43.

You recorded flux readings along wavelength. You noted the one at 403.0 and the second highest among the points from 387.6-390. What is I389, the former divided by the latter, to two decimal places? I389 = 1.11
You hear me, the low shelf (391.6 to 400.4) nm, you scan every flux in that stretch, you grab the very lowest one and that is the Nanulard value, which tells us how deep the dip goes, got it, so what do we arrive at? 1.393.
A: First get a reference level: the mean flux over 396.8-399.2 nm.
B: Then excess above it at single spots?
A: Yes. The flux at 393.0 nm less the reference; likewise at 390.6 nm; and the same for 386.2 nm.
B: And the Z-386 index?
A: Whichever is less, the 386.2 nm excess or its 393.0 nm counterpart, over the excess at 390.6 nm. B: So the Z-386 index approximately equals 2.3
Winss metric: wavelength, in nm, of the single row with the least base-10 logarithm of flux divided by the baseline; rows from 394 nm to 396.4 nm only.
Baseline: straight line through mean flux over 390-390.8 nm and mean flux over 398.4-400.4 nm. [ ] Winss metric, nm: 396.2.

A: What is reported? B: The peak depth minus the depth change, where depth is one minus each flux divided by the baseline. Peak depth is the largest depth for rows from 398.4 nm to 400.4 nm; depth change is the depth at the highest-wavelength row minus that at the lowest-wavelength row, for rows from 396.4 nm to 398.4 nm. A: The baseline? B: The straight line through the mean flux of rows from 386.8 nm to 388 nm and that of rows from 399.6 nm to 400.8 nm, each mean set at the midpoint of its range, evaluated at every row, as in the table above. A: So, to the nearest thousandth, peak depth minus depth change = 0.163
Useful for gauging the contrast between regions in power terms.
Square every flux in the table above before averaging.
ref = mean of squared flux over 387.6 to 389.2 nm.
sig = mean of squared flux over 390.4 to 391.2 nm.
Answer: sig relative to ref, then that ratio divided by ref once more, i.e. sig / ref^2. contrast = 0.64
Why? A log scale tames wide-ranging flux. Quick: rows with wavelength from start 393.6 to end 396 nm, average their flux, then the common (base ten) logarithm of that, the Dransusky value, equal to 0.20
